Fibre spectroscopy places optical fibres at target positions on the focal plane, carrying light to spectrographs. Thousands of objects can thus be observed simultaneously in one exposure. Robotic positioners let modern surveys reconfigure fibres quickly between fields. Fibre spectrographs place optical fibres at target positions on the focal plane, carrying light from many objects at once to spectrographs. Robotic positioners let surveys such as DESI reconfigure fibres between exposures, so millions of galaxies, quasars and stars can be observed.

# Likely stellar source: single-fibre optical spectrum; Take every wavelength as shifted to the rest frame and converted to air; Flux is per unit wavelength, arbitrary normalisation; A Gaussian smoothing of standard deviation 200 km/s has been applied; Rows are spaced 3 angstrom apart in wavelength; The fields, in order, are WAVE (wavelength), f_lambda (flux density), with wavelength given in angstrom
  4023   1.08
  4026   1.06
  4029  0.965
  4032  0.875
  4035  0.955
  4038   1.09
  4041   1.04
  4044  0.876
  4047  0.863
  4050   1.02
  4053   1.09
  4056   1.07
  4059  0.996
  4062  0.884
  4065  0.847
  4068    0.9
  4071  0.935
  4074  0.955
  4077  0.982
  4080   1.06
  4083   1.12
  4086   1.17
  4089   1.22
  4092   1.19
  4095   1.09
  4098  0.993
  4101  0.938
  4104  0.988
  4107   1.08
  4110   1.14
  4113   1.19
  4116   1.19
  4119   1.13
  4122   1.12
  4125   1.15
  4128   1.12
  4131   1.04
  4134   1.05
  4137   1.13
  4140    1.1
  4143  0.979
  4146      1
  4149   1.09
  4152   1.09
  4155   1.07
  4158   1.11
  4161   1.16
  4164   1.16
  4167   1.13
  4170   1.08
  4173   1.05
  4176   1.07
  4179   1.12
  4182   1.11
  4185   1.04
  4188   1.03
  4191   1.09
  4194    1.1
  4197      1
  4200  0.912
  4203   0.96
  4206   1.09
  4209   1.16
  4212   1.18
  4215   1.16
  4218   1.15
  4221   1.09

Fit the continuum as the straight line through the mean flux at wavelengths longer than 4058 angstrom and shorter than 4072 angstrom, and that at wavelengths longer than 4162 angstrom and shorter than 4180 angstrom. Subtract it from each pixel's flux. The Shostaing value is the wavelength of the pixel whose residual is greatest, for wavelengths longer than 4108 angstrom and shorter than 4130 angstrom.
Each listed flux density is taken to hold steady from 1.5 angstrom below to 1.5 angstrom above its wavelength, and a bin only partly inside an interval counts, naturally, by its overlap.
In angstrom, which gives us 4113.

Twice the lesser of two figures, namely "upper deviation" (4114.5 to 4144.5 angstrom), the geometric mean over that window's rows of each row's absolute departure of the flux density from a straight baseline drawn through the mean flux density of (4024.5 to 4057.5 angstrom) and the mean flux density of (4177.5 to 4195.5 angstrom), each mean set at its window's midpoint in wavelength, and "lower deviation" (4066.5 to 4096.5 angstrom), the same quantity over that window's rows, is 0.084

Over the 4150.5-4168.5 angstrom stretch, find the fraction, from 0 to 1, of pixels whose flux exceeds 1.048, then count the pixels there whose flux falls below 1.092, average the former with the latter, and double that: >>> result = 3.0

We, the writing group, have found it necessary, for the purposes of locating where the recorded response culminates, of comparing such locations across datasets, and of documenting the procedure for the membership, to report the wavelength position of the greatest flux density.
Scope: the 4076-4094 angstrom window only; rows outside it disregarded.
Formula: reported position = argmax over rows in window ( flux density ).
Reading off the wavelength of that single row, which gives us 4089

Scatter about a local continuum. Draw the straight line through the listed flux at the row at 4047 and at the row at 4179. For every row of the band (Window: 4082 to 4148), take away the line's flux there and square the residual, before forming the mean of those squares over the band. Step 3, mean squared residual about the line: 0.019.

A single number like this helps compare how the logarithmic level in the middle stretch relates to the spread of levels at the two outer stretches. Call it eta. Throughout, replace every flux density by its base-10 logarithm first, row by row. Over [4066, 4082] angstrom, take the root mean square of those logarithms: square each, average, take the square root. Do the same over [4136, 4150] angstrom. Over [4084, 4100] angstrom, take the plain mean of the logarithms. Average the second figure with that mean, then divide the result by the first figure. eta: 1.5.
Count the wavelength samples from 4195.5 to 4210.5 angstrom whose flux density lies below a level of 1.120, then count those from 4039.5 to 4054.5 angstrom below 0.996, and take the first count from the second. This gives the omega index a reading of -2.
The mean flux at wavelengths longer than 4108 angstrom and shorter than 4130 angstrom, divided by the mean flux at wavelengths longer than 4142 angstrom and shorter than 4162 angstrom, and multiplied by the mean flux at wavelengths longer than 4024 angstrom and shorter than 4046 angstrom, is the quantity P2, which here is 1.05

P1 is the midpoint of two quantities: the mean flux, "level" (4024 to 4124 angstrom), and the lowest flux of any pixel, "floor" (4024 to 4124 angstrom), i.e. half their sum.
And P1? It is 0.94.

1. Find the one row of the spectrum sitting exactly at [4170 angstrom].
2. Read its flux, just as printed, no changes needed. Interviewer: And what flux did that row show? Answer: 1.08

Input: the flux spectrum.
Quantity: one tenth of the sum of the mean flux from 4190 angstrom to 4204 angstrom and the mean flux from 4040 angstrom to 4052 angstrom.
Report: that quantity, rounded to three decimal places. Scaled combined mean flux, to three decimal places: 0.196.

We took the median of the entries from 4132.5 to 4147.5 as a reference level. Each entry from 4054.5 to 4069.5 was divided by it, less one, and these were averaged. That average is -0.11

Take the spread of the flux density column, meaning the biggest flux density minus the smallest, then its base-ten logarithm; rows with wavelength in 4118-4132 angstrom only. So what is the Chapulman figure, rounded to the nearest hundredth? -0.96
